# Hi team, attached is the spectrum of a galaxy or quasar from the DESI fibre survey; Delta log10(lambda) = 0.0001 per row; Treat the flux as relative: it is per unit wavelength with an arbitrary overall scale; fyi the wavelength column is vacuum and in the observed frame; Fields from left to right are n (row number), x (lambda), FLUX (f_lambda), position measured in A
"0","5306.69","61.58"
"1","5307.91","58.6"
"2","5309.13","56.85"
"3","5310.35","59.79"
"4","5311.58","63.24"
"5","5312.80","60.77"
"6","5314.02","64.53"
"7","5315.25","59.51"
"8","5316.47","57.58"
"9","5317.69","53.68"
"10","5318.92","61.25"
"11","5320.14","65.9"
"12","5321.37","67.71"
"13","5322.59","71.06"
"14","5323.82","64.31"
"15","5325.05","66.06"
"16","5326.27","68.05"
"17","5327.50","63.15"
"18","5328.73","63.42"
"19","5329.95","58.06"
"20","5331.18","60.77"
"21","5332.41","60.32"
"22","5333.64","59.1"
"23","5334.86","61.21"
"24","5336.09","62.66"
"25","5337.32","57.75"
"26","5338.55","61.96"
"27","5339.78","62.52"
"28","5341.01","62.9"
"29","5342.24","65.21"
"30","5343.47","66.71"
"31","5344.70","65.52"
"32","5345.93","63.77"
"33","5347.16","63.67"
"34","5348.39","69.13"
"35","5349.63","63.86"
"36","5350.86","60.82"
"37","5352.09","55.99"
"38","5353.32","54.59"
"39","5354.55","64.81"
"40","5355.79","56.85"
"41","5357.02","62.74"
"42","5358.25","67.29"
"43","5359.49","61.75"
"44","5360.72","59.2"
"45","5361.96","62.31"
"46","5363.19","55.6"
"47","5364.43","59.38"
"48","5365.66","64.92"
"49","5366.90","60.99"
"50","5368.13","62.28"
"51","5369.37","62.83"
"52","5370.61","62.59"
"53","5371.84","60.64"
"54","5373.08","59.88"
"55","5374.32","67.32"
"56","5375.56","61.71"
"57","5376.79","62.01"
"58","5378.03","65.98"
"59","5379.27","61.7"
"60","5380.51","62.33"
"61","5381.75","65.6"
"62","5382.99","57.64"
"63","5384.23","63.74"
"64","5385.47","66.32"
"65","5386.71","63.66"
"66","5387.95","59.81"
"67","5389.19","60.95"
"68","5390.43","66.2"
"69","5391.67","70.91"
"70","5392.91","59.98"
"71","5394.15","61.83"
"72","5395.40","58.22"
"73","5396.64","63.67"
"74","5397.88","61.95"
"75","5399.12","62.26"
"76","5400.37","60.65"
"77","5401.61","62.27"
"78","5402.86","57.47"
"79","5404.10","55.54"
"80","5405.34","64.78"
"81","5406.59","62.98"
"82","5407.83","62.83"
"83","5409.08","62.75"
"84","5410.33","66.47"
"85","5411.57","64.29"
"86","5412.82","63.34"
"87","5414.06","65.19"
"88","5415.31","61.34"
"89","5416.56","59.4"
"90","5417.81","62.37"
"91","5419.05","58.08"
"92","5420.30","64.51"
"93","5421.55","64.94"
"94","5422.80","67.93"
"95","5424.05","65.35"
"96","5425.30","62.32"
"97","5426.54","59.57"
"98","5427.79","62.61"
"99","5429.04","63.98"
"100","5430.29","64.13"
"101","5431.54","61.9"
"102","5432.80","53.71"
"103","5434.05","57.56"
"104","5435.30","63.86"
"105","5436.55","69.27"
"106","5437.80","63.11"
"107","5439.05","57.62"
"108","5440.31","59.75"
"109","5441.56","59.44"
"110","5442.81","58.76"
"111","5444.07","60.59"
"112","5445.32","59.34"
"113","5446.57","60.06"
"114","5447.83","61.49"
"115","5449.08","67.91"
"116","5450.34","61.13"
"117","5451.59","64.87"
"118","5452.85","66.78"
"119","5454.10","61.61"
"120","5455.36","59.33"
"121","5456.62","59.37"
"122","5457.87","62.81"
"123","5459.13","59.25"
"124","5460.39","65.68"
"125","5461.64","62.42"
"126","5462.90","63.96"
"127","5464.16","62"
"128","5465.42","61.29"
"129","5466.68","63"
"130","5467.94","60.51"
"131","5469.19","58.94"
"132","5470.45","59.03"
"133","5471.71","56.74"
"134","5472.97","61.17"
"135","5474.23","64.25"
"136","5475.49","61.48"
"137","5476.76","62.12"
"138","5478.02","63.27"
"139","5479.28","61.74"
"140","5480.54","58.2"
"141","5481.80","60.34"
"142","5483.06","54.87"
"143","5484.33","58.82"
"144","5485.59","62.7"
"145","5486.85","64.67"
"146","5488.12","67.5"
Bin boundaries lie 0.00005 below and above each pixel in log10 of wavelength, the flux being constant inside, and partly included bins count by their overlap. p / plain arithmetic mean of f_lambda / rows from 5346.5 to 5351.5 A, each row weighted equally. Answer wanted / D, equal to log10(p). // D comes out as 1.809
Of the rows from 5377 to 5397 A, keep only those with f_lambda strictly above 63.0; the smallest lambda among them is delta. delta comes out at 5378.03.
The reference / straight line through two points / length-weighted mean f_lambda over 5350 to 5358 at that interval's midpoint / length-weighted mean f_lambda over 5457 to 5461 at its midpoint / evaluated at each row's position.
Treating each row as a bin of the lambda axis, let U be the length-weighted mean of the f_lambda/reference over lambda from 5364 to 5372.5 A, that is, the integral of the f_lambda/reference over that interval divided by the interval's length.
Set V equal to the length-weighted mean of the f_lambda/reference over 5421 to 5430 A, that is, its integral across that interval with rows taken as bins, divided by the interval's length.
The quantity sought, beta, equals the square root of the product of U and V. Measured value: 1.03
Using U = 1.03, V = 1.037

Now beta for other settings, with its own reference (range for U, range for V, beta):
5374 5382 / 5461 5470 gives 1.02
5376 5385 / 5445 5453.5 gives 1.03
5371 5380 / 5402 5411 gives 1.03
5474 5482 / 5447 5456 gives 1.00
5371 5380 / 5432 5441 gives 1.01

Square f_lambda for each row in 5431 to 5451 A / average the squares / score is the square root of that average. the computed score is 61.1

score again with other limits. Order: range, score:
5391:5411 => 62.3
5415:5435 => 62.0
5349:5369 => 60.9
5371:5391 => 62.9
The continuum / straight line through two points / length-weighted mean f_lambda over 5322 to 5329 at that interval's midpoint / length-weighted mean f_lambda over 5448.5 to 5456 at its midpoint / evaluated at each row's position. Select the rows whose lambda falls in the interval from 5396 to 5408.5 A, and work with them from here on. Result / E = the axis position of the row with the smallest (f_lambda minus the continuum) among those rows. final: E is 5404.10 A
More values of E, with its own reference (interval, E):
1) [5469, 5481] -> 5471.71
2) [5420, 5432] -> 5426.54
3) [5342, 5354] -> 5353.32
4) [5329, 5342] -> 5337.32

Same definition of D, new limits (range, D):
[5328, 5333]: 1.783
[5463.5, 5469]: 1.790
